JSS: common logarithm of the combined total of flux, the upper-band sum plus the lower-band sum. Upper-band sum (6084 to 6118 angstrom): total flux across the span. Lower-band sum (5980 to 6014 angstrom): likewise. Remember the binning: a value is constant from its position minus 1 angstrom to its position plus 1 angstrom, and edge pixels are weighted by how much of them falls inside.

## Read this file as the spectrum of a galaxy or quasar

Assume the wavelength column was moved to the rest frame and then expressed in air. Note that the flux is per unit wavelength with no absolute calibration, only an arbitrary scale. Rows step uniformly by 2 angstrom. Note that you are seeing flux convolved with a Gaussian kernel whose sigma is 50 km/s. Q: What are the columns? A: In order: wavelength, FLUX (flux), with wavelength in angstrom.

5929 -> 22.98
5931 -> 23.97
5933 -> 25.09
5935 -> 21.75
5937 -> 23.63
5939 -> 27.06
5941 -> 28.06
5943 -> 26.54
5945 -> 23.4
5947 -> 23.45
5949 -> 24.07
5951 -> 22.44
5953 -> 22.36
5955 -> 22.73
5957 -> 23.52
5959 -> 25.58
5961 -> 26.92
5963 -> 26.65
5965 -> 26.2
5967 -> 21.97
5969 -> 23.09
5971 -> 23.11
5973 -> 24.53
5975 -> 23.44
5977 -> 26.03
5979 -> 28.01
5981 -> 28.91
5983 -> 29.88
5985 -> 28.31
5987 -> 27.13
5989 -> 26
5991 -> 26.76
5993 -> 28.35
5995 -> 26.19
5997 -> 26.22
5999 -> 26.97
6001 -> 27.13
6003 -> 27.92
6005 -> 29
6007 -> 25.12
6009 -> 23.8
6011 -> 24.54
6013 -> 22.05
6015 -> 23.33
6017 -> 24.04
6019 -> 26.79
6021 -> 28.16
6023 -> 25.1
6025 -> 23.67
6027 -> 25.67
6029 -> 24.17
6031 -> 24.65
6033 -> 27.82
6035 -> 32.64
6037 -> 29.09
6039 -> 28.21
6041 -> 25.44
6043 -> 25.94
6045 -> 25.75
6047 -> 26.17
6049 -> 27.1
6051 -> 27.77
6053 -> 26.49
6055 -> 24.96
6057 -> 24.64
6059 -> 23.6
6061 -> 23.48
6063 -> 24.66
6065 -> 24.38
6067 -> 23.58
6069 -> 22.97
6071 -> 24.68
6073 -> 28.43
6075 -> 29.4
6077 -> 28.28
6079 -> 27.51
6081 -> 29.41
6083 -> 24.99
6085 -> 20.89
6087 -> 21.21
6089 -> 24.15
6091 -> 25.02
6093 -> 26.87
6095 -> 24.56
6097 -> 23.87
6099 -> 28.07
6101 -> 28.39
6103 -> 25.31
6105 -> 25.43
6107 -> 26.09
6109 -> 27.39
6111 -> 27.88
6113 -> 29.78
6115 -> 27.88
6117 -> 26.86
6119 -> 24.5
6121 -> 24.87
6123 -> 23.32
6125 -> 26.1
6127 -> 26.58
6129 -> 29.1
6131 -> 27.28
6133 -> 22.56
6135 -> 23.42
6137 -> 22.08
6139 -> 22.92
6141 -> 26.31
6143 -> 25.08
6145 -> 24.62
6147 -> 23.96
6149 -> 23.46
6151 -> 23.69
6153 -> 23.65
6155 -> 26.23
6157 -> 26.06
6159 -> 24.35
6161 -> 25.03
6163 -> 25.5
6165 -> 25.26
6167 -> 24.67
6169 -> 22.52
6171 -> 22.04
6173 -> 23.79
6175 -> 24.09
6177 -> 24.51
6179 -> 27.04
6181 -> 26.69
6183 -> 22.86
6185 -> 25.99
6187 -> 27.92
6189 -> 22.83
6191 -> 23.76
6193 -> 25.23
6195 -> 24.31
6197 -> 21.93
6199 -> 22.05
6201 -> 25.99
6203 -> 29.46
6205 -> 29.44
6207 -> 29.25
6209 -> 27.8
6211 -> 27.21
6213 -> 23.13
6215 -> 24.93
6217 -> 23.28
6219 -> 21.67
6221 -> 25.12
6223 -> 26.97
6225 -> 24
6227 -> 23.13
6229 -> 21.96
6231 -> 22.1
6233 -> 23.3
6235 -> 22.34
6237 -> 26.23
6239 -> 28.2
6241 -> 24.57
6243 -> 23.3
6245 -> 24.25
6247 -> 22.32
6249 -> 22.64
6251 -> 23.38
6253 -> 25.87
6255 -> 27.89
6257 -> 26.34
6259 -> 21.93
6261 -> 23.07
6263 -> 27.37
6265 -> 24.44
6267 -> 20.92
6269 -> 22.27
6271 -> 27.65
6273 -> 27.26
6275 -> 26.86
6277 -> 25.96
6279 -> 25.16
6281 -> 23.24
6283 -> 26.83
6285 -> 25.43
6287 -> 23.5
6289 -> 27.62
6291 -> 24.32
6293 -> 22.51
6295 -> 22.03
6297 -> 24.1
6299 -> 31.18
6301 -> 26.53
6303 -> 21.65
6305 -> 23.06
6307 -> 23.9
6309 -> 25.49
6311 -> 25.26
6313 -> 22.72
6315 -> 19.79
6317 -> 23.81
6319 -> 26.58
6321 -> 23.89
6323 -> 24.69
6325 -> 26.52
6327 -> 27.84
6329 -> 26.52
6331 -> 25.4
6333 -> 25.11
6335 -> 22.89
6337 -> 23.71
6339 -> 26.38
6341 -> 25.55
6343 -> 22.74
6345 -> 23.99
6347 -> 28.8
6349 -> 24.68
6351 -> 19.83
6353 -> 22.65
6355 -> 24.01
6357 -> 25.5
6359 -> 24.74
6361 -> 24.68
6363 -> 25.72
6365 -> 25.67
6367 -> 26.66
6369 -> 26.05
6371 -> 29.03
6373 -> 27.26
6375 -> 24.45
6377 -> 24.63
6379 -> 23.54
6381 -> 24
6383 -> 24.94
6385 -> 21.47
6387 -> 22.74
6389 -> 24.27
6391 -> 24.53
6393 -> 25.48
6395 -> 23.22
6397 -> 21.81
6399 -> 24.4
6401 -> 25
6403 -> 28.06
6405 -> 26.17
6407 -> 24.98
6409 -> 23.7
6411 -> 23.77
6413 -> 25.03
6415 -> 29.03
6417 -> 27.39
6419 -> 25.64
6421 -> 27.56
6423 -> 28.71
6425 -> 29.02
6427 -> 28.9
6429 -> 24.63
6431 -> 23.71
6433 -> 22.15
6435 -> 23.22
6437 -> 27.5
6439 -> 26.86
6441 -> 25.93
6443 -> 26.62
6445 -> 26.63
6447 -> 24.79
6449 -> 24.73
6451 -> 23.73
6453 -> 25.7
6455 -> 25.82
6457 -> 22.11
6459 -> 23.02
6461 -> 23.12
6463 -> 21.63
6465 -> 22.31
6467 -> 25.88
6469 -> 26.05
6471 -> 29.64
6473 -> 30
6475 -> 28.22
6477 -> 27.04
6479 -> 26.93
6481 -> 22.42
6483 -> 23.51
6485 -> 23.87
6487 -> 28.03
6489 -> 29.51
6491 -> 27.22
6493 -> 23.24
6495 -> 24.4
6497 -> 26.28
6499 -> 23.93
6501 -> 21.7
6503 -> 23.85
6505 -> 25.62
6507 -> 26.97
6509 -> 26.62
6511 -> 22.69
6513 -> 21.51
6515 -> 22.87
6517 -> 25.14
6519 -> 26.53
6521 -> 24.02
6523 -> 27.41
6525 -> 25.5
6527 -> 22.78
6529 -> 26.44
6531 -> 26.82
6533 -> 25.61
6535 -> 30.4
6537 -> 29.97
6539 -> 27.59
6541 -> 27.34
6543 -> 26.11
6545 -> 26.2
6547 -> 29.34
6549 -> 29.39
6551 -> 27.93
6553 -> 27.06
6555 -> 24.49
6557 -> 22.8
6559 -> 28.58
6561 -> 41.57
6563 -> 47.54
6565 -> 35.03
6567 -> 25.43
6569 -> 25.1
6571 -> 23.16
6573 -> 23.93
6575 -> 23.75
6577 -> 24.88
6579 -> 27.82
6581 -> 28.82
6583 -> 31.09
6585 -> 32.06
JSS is 2.951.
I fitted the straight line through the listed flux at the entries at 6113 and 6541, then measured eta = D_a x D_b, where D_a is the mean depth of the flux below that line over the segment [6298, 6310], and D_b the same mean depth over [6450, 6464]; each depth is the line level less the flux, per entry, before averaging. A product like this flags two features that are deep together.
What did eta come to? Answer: 14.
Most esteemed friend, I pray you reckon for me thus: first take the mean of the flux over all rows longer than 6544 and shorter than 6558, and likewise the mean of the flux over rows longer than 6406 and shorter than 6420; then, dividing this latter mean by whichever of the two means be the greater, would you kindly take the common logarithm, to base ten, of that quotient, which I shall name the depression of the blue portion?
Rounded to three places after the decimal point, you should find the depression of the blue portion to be -0.018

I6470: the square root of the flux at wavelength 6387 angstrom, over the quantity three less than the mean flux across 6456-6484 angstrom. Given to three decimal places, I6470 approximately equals 0.215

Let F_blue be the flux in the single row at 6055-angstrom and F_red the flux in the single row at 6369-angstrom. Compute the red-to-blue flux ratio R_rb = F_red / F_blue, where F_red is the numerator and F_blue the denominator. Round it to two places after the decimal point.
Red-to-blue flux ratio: 1.04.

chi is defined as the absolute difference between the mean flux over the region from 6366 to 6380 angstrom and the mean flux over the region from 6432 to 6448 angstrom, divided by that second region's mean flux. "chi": 0.019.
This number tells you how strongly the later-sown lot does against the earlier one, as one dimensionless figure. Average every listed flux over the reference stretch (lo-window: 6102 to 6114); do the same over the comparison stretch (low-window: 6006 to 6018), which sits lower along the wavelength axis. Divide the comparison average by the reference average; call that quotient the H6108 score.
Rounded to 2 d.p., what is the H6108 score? 0.88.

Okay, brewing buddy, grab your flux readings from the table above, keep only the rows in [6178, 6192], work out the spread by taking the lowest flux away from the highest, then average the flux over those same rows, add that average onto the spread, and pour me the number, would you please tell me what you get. 30.4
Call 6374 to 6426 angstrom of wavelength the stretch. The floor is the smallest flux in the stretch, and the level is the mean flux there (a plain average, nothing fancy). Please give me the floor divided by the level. 0.85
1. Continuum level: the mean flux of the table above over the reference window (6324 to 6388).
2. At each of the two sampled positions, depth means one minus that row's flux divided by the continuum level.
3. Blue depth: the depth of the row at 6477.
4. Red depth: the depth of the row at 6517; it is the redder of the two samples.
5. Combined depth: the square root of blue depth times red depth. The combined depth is 0.03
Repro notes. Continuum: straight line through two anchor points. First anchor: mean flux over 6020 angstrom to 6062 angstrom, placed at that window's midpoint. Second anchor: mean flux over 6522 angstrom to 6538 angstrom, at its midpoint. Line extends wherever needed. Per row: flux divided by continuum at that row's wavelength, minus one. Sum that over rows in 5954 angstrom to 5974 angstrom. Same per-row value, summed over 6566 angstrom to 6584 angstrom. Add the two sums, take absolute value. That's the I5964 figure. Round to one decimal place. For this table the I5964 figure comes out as 1.0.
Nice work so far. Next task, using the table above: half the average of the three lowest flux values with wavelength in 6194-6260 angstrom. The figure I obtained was 10.92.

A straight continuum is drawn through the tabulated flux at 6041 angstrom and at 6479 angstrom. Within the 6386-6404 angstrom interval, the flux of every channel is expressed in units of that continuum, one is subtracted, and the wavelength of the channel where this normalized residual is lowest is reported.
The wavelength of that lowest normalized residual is 6397 angstrom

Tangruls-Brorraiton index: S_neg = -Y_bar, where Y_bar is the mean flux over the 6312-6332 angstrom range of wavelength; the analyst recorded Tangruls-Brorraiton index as -24.8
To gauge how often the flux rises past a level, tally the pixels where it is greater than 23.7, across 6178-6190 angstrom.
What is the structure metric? 4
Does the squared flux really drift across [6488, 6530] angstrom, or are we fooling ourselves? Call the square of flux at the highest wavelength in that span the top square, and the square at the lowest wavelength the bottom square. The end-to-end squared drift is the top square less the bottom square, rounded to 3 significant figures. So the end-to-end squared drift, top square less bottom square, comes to -172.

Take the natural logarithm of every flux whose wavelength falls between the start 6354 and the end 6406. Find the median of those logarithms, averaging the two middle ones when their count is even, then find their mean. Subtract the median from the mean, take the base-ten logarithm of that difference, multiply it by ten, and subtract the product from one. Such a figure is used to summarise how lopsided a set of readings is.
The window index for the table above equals 23.0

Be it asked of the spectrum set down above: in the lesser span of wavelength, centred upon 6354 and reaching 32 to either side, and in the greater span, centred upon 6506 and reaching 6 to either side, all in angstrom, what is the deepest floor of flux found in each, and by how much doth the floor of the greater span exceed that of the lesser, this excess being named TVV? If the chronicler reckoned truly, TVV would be 1.9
